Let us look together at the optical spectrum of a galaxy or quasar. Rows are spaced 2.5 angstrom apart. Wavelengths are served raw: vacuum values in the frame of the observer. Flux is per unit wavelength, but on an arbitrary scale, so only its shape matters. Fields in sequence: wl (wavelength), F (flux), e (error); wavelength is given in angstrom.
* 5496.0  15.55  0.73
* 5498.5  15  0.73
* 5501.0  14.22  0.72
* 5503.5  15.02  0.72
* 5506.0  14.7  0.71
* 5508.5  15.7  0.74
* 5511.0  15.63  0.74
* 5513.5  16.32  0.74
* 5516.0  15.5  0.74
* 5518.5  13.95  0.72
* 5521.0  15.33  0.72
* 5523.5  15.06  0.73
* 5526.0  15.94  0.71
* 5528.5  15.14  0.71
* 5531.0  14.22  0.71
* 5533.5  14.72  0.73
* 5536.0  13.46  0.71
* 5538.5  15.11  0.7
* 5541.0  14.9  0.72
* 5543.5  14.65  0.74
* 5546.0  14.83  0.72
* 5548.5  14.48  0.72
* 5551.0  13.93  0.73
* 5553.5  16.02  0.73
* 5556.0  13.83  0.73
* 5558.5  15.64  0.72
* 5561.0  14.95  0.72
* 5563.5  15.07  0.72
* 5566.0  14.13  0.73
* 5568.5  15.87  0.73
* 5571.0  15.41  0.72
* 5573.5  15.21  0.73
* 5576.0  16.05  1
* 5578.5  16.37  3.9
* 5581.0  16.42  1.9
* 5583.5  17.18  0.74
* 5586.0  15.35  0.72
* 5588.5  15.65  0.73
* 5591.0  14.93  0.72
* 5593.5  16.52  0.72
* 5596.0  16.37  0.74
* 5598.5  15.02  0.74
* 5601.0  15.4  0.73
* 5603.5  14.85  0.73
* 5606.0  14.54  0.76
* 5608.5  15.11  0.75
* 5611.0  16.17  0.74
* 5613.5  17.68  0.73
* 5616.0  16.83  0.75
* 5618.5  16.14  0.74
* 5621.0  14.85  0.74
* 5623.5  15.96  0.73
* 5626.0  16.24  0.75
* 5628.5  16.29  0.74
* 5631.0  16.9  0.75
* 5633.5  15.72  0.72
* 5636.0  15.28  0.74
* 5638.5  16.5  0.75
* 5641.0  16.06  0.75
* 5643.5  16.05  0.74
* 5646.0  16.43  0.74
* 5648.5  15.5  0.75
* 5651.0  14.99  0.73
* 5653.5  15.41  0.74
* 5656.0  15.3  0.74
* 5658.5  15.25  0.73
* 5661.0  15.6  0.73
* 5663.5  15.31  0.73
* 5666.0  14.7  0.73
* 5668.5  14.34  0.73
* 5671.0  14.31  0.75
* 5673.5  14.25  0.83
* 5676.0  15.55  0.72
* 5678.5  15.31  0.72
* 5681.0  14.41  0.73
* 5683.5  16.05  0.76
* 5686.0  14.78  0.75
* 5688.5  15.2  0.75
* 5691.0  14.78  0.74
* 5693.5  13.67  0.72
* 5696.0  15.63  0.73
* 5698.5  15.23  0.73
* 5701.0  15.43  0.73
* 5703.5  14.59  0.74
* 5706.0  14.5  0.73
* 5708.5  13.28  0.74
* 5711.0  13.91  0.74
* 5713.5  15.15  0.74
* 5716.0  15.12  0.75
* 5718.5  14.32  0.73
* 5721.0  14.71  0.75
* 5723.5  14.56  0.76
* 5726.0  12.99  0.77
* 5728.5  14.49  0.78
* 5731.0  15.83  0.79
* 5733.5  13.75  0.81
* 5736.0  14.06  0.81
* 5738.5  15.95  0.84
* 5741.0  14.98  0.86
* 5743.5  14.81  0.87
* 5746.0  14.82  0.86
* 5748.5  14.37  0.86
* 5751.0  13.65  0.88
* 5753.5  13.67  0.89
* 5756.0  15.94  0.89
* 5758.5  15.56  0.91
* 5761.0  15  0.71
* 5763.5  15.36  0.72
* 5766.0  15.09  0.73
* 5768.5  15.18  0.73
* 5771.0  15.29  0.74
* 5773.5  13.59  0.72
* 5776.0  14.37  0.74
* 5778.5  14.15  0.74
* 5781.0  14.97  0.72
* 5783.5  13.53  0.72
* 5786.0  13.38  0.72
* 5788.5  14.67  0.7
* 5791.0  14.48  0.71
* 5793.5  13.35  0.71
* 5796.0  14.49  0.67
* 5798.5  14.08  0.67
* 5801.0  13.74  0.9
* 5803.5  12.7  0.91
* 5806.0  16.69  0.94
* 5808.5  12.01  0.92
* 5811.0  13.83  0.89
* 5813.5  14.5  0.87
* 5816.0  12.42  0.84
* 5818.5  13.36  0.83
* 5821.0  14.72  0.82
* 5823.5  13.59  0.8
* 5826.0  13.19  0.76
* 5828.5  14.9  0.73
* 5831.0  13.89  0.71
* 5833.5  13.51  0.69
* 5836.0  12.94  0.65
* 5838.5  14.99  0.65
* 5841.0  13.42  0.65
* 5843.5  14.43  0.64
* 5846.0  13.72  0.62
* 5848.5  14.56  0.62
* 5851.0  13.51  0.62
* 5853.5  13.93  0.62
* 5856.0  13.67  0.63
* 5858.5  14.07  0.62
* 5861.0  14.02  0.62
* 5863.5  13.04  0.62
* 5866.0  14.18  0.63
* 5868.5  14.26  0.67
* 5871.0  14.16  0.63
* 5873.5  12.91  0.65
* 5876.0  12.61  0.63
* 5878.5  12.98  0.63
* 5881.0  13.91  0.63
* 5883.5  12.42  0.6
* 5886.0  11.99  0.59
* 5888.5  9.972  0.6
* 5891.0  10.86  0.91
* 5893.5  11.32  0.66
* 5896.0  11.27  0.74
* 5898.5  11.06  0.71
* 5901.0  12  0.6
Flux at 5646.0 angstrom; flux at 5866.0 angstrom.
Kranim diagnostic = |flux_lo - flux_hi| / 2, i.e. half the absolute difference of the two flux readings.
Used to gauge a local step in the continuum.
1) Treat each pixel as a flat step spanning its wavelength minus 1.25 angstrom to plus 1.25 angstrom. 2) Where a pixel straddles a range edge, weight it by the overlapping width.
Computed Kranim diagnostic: 1.1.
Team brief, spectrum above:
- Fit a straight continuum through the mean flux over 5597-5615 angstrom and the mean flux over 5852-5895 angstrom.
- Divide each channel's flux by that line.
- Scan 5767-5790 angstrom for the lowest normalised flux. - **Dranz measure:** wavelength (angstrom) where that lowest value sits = 5786.0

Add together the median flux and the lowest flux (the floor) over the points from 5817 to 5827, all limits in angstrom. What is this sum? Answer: 26.7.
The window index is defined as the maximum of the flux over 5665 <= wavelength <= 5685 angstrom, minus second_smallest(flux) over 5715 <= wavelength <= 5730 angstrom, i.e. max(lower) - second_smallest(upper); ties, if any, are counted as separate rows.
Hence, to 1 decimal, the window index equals 1.7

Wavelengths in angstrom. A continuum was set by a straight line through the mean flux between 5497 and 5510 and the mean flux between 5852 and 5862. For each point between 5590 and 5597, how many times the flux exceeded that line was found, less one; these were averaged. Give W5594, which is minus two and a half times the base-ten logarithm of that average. 2.7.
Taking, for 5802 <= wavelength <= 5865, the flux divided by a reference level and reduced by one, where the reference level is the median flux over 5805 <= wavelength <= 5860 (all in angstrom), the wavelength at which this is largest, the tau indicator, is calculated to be 5806.0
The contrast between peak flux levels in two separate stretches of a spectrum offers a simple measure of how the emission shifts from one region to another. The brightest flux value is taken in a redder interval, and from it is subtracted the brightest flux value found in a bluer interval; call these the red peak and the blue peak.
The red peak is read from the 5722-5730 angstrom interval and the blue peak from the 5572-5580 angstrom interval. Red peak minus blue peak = -1.8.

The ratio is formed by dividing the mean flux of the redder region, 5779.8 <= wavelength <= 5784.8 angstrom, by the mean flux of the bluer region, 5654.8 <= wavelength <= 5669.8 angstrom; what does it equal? 0.94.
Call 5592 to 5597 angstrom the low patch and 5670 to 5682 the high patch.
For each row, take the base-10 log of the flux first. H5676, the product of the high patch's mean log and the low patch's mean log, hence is 1.42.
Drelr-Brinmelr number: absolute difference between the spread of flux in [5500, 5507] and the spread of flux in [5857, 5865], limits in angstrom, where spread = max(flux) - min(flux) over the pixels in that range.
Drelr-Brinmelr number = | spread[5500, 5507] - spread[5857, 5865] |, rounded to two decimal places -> 0.23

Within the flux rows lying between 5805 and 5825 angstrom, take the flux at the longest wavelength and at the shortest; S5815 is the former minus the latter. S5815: -3.1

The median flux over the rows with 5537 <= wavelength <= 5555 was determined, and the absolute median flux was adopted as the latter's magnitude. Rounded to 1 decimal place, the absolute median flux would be 14.8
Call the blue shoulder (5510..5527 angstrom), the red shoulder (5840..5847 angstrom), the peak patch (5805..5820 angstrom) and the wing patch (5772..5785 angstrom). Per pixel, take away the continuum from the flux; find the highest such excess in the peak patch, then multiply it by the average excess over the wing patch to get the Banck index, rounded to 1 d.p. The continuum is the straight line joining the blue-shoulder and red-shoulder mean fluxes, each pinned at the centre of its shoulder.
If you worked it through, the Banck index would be -0.1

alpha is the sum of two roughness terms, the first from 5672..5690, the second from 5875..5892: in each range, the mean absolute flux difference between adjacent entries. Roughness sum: 2.0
